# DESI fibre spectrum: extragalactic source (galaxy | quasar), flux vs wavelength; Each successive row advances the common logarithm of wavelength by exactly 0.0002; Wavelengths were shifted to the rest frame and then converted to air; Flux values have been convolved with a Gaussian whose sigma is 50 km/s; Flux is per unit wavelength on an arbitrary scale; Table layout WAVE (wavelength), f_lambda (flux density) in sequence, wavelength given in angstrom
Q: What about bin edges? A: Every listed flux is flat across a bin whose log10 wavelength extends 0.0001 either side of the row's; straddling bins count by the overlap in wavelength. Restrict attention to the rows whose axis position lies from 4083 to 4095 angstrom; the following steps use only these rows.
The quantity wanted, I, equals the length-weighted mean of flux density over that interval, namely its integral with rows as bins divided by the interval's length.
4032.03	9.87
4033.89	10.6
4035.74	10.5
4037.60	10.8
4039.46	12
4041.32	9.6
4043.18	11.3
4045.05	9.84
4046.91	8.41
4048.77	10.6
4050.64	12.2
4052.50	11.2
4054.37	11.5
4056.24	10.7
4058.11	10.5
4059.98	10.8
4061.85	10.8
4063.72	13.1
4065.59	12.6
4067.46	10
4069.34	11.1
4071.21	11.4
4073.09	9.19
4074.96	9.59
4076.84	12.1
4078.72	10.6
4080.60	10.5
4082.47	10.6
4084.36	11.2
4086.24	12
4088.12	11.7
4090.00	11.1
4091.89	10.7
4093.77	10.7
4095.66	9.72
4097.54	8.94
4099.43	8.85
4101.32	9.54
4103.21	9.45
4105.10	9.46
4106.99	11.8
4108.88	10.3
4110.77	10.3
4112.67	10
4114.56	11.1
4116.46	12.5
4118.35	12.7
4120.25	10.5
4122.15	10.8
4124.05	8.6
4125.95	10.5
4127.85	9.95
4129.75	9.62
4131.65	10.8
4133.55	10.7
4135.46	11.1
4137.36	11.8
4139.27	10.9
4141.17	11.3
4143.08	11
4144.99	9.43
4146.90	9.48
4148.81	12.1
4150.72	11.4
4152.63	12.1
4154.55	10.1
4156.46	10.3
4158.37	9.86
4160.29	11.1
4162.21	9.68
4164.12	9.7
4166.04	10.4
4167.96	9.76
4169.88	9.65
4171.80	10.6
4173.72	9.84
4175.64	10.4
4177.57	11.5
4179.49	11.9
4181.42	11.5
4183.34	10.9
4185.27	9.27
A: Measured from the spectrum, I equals 11.2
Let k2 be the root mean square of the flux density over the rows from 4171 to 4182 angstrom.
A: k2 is 11.0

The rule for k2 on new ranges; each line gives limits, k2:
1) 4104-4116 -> 10.5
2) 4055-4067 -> 11.5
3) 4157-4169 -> 10.1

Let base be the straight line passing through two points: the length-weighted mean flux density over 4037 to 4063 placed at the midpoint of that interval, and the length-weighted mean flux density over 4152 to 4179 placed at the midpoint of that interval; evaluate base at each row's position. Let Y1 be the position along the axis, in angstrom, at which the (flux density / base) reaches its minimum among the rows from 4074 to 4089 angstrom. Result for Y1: 4074.96 angstrom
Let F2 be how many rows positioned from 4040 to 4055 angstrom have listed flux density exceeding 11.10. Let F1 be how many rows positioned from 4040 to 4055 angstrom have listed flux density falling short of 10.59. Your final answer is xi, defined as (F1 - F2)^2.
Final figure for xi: 1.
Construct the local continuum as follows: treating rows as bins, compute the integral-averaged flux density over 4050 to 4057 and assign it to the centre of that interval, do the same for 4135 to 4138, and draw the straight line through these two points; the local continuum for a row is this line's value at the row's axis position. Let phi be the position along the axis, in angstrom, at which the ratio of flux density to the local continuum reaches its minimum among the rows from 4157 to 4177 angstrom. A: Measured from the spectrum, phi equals 4169.88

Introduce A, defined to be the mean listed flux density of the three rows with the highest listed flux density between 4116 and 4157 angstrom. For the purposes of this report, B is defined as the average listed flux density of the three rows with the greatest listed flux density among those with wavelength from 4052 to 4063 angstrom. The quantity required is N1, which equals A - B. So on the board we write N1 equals 1.3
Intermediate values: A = 12.4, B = 11.2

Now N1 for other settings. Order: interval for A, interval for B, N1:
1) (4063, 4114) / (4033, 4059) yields 0.7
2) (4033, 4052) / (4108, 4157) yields -0.6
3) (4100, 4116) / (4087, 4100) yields -0.1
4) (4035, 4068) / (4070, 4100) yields 0.7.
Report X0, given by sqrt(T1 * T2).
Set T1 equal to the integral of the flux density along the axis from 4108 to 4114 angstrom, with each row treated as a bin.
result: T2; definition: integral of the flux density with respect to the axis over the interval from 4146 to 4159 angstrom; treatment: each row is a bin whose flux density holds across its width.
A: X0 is 93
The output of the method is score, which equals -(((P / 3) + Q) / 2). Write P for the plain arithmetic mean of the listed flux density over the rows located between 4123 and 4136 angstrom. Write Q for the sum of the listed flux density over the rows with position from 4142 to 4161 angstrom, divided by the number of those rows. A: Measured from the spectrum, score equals -7.04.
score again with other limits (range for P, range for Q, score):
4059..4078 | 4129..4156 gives -7.27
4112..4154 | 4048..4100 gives -7.23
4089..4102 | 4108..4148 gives -6.97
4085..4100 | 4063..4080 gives -7.28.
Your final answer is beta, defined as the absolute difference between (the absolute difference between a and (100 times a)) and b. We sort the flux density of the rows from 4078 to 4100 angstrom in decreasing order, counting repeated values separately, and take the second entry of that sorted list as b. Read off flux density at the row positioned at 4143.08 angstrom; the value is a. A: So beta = 1077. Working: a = 11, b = 11.7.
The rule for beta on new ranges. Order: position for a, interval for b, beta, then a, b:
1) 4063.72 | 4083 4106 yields 1285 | 13.1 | 11.7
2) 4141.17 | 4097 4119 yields 1106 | 11.3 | 12.5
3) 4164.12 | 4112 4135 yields 948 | 9.7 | 12.5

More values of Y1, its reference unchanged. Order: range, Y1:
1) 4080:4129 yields 4124.05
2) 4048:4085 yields 4073.09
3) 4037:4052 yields 4046.91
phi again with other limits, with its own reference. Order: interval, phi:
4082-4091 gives 4082.47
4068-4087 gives 4073.09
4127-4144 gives 4129.75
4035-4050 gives 4046.91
